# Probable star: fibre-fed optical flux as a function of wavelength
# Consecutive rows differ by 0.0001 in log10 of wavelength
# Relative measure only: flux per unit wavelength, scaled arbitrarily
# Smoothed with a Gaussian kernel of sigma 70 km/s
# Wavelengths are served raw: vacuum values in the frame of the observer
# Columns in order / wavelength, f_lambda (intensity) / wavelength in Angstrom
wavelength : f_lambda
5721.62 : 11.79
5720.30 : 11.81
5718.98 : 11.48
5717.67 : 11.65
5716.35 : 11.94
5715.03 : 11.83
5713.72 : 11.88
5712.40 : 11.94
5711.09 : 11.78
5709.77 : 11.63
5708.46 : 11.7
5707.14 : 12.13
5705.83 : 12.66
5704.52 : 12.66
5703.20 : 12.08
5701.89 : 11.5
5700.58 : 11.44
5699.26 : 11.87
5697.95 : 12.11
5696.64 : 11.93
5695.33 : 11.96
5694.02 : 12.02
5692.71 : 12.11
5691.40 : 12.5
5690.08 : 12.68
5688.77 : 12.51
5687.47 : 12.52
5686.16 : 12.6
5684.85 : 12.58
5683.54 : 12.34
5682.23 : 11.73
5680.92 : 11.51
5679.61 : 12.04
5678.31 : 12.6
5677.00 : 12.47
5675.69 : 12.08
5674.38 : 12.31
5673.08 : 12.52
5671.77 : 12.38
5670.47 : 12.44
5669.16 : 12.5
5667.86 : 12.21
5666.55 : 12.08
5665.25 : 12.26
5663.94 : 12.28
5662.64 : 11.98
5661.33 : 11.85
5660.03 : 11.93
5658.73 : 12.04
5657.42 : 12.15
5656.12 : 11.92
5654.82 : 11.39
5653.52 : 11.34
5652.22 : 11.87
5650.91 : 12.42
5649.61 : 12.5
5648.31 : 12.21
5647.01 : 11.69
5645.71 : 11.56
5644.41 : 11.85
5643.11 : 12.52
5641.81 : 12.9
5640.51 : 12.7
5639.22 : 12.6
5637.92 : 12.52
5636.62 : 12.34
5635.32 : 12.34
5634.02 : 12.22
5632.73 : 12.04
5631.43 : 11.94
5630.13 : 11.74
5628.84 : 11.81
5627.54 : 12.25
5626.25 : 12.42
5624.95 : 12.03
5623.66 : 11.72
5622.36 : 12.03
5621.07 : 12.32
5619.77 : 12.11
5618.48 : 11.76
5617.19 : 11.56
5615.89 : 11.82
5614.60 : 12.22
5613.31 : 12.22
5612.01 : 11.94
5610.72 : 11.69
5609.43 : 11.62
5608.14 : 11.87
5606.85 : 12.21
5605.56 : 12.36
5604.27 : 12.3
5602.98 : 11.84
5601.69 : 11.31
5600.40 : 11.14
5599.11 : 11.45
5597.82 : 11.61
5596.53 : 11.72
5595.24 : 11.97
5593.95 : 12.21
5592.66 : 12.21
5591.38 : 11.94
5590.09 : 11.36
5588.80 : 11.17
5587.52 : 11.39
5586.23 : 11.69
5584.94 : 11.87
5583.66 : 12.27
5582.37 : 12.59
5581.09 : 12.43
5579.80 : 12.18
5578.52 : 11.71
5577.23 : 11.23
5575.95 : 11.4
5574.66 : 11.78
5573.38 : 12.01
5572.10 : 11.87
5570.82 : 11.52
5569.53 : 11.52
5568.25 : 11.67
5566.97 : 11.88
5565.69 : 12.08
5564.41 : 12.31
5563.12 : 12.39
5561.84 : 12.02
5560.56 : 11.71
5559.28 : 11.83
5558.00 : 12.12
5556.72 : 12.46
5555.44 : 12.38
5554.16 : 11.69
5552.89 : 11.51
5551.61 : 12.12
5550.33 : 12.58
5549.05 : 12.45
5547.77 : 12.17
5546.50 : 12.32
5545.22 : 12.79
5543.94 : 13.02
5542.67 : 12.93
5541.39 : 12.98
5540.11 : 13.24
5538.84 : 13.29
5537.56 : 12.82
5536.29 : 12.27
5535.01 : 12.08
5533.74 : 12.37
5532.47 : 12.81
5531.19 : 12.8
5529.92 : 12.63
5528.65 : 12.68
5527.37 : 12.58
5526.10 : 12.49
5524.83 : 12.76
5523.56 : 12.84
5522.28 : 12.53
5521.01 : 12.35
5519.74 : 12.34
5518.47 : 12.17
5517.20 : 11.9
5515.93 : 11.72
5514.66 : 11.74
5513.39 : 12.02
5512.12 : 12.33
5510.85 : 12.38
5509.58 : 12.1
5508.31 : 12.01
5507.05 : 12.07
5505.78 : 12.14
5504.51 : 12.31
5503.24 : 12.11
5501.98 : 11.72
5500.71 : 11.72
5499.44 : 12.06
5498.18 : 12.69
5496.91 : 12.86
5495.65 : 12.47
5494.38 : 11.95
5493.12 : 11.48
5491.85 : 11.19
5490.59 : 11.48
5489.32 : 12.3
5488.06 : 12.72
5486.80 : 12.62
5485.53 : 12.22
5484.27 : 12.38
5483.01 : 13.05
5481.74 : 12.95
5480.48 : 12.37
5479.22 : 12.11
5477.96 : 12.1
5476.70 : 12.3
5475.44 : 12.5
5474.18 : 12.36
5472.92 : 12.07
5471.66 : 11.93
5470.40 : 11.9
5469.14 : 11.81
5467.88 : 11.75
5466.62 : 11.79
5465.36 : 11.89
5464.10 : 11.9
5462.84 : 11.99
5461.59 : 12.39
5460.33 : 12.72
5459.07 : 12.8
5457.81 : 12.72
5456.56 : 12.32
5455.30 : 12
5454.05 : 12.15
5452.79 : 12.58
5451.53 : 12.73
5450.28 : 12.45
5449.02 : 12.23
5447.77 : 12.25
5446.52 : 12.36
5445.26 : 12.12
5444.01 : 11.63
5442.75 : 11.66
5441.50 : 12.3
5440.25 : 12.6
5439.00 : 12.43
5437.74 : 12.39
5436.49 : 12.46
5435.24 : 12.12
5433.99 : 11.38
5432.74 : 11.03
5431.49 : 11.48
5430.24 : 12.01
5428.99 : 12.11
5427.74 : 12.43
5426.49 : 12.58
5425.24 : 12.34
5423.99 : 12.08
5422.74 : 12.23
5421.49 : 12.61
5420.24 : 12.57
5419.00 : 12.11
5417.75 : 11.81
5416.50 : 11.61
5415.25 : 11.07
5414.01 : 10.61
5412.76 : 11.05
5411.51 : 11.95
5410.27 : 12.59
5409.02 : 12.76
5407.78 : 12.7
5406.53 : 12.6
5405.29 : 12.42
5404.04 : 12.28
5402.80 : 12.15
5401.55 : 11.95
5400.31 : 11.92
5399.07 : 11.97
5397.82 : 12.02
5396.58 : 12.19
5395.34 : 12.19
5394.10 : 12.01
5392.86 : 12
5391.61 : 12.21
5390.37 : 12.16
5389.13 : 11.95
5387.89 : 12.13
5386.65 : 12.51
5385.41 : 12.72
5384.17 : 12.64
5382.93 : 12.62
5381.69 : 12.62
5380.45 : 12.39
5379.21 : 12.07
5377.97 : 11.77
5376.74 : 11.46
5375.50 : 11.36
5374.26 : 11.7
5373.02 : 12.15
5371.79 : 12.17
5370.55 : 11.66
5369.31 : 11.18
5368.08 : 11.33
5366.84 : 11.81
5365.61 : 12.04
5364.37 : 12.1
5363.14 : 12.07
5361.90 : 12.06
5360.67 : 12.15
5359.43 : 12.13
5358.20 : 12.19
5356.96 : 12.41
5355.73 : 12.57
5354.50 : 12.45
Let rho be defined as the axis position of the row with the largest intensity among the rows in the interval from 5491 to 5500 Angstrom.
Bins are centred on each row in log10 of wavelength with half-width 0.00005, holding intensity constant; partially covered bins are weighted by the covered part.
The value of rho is 5496.91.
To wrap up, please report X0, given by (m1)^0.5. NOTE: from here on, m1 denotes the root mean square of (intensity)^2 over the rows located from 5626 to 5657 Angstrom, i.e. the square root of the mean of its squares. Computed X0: 12.1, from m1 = 148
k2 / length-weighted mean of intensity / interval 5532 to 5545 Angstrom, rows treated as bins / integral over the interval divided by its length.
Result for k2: 12.8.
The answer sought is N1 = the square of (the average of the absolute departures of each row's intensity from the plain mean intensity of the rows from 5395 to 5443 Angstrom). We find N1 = 0.15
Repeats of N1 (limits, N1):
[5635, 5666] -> 0.11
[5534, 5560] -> 0.16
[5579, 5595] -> 0.14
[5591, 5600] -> 0.06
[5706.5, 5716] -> 0.01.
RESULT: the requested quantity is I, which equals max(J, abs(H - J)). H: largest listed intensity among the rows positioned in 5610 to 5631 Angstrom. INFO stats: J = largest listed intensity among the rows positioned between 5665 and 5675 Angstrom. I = 12.5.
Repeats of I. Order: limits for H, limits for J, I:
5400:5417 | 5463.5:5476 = 12.5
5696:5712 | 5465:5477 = 12.5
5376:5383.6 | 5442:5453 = 12.7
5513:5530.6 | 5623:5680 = 12.9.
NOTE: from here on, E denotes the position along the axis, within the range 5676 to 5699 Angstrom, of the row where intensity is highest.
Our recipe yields 5690.08 Angstrom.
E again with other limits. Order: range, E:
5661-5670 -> 5669.16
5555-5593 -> 5582.37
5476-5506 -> 5483.01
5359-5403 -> 5385.41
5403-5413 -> 5409.02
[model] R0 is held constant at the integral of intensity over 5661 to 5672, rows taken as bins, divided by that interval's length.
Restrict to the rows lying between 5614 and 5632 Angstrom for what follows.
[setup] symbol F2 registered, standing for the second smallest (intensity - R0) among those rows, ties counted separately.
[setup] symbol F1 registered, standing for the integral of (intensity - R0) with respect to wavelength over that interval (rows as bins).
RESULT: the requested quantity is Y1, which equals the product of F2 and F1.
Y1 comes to 2.2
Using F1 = -4.4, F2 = -0.5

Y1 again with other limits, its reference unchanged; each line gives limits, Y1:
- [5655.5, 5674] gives 0.2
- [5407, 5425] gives 4.8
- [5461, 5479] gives 1.4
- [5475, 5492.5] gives -1.1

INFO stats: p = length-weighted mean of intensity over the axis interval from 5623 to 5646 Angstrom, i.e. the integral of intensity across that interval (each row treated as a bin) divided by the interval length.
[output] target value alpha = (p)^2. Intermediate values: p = 12.2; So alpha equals 149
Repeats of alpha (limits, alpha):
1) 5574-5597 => 140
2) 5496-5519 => 147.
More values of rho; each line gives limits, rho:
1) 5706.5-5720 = 5707.14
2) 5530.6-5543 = 5538.84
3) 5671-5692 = 5690.08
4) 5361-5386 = 5385.41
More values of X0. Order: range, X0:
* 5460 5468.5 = 12.1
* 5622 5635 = 12.0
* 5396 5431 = 12.1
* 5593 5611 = 11.8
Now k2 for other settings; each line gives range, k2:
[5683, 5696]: 12.4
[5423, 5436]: 12.0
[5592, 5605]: 11.8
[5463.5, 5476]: 12.0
